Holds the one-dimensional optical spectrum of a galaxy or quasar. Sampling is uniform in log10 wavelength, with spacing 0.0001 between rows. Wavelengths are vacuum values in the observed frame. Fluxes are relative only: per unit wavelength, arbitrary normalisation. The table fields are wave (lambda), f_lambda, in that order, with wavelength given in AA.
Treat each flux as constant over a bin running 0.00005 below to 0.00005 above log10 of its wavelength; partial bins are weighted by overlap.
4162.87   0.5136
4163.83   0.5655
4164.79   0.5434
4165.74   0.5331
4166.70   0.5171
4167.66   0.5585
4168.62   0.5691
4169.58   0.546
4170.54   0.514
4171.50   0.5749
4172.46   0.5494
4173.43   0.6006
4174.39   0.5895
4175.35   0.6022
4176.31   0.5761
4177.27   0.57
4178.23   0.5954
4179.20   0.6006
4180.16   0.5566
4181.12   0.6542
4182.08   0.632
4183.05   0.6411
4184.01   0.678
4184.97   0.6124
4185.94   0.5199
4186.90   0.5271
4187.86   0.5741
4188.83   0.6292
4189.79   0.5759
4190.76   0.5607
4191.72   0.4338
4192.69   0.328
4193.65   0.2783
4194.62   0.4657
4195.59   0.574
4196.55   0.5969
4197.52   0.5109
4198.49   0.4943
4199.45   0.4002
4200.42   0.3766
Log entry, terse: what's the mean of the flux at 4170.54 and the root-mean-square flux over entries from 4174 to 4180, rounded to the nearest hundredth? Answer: 0.55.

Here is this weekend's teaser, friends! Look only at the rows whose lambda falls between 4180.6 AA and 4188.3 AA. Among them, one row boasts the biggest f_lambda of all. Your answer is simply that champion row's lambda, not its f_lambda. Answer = 4184.01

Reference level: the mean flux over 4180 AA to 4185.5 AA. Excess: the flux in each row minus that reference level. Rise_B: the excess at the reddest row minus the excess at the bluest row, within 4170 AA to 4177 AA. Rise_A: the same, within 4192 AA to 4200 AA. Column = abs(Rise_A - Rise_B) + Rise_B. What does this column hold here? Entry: 0.072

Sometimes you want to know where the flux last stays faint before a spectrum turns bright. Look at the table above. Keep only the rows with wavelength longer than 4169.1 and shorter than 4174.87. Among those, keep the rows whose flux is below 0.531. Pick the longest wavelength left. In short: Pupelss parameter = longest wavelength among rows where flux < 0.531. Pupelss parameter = 4170.54 AA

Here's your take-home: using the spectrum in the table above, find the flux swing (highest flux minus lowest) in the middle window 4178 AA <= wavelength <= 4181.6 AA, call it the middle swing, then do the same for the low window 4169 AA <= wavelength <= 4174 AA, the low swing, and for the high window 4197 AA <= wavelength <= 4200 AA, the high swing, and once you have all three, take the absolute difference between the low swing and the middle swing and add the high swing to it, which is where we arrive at 0.122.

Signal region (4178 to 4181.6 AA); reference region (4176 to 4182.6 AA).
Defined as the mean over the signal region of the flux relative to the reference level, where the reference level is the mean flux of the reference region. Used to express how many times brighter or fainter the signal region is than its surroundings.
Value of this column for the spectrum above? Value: 1.01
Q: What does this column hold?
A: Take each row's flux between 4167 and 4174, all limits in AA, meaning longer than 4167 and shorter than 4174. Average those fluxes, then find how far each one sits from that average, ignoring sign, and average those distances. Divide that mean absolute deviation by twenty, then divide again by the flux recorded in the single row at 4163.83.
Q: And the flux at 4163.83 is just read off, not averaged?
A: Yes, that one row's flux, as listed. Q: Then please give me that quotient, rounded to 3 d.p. 0.002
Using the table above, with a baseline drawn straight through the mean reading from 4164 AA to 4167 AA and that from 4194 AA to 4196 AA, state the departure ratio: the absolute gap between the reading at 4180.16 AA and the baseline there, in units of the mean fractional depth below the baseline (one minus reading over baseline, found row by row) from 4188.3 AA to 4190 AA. -0.20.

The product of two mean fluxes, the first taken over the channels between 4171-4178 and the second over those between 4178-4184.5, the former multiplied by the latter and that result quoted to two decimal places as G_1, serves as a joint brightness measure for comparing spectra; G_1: 0.36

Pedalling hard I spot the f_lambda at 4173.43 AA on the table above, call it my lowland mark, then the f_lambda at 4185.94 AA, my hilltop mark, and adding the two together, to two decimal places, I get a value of 1.12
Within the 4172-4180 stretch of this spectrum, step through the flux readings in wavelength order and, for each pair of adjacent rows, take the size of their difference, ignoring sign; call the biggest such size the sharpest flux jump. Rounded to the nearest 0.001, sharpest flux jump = 0.051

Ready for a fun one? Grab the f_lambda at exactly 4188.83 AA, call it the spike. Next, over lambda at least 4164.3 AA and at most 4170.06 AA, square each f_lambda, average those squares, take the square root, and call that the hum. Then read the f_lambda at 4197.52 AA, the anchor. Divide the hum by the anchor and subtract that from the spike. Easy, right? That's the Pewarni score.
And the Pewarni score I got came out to -0.44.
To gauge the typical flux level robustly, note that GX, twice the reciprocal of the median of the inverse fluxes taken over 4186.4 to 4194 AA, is 1.09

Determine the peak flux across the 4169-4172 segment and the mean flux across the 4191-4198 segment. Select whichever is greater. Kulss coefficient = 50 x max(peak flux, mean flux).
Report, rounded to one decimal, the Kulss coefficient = 28.7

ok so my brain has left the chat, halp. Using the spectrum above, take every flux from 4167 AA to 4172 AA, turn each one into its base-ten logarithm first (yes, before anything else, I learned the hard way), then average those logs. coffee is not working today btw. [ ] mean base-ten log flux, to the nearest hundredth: -0.26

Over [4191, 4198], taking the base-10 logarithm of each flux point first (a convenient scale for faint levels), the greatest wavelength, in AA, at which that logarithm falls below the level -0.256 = 4197.52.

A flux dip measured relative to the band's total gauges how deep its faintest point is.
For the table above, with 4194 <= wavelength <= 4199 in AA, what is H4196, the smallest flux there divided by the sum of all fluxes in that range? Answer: 0.176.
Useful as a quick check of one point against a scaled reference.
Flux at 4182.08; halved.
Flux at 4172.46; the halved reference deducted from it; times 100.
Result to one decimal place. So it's 23.3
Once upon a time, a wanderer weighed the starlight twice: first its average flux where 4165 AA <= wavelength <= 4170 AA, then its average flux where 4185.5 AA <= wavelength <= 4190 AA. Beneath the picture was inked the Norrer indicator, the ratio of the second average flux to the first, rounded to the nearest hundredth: 1.04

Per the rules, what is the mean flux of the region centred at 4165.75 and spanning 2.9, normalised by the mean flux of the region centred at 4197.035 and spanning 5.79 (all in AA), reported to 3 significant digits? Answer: 1.05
